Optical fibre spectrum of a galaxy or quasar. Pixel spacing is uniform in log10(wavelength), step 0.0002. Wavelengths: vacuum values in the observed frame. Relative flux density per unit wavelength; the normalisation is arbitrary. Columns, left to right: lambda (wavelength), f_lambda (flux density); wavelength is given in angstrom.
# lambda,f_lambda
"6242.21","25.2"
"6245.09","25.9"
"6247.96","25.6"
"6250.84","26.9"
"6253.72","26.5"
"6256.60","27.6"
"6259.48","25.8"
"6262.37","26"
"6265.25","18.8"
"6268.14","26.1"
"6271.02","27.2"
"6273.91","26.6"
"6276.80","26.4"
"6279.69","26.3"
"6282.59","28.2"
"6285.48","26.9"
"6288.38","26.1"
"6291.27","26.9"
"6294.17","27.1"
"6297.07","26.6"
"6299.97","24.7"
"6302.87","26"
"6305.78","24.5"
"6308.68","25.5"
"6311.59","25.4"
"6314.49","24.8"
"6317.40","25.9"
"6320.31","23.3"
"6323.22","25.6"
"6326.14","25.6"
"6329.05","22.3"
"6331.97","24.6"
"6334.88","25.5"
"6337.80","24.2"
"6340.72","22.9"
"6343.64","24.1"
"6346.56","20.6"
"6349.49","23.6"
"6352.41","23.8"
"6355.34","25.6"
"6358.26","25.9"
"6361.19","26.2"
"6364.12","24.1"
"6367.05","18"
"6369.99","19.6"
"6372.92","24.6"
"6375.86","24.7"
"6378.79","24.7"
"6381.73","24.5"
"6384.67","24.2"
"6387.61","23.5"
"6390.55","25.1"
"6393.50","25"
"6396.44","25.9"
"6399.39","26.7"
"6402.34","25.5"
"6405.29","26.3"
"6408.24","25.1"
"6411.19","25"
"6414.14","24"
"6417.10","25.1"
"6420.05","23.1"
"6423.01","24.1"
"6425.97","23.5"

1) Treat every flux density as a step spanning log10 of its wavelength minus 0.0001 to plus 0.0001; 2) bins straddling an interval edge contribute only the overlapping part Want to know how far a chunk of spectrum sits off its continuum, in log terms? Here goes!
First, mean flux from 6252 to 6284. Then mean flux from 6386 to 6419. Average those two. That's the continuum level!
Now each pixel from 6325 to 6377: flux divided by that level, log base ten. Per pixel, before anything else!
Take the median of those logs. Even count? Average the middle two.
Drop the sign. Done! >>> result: 0.025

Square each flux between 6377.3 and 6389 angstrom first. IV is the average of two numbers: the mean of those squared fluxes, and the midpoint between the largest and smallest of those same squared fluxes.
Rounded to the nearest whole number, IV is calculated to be 584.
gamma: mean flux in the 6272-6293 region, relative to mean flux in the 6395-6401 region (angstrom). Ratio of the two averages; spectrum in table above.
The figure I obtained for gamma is 1.02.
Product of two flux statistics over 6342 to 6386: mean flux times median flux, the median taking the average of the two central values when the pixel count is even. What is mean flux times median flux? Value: 571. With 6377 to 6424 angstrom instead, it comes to 622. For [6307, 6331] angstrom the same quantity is 631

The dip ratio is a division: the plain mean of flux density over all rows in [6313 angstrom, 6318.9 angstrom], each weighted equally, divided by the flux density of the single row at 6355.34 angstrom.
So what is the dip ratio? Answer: 0.99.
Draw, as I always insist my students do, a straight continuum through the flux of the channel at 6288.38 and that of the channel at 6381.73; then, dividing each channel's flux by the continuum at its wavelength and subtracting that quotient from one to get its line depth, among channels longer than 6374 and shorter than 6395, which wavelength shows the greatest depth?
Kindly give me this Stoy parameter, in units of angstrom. 6387.61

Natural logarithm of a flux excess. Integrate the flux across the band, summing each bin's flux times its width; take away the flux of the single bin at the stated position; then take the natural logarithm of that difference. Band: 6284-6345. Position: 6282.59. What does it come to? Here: 7.32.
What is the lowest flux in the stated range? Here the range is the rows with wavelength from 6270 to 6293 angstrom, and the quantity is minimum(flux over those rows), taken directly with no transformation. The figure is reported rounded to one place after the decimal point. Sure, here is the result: 26.1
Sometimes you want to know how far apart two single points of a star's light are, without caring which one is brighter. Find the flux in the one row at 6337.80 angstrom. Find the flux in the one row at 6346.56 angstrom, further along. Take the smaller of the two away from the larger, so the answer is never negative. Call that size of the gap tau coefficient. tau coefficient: 3.6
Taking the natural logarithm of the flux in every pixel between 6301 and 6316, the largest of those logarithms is 3.26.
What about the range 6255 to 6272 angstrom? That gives 3.32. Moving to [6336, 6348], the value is 3.19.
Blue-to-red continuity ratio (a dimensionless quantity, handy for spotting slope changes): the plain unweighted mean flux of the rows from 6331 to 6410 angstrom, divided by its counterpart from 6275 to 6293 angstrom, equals 0.90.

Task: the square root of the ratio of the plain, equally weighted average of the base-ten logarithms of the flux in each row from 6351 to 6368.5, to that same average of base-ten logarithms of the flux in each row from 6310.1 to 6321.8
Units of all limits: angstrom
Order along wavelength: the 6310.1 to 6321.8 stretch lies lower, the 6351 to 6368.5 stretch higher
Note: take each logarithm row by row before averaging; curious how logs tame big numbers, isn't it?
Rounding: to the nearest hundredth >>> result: 0.99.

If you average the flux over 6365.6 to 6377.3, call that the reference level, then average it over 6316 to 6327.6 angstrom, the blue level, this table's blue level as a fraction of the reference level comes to 1.16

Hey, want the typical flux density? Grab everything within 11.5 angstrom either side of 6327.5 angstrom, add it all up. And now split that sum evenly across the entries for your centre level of 24.6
